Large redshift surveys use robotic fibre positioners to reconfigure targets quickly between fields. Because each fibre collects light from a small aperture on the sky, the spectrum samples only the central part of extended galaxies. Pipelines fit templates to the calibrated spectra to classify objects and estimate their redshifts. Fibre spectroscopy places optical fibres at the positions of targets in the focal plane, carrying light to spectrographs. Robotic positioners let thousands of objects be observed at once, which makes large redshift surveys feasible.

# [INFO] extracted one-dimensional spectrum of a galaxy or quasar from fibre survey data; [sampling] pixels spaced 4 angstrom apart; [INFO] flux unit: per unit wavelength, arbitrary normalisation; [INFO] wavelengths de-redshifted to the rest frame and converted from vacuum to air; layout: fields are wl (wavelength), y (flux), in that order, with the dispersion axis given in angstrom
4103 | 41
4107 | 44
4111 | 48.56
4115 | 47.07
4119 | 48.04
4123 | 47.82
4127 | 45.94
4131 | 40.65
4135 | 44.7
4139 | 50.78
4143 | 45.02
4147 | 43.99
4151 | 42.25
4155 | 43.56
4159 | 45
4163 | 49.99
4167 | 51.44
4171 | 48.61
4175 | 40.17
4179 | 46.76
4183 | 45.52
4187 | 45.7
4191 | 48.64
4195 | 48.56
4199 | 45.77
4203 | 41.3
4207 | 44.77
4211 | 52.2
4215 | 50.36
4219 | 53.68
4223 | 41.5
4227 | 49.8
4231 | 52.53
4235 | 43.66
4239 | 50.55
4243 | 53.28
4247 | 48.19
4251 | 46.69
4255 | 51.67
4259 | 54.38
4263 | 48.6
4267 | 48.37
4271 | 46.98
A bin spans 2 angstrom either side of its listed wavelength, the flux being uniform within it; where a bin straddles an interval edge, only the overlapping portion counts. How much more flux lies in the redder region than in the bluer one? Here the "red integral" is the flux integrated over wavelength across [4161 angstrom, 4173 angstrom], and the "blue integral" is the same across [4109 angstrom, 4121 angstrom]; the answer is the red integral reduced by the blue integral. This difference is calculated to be 25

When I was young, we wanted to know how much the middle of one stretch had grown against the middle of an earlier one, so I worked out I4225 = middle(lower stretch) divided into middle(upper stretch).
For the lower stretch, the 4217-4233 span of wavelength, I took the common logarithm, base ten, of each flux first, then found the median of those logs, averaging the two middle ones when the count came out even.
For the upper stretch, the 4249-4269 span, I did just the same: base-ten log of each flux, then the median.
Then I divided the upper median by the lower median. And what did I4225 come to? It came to 0.99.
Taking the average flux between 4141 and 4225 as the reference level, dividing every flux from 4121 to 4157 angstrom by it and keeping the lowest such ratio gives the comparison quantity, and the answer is 0.88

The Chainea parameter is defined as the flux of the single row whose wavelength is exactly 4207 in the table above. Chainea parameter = 44.77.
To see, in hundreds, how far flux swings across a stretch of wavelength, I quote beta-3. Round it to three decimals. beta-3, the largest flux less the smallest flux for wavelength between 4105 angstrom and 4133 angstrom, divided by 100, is 0.079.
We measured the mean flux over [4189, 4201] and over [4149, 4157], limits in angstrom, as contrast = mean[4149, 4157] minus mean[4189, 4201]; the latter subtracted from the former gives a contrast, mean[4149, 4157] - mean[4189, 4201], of -4.8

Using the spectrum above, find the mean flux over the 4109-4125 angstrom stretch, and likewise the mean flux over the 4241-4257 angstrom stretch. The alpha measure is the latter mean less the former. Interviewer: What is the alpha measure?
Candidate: 2.1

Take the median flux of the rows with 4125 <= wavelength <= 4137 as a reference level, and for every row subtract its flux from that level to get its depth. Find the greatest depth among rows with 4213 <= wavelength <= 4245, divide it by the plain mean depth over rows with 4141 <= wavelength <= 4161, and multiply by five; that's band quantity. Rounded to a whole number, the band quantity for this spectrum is 22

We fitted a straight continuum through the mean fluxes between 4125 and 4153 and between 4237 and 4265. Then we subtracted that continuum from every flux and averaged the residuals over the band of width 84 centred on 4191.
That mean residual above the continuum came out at -0.4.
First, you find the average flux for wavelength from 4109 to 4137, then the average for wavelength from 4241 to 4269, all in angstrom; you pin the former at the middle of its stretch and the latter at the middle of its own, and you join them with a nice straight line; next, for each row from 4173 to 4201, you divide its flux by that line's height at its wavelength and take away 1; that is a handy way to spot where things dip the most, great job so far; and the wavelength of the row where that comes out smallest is 4175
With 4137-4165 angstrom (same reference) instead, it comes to 4151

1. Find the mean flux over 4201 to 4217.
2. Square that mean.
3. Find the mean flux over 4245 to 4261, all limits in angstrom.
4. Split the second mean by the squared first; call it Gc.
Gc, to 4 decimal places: 0.0226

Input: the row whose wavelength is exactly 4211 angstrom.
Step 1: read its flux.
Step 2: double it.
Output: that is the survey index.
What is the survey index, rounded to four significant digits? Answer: 104.4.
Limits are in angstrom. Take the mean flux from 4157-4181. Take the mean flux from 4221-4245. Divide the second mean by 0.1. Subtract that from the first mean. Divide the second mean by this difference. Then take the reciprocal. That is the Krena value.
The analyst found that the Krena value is -9.032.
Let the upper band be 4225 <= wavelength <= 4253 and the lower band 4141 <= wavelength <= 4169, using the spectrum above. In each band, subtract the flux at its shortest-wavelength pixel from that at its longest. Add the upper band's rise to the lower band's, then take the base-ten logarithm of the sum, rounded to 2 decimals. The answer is 0.52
